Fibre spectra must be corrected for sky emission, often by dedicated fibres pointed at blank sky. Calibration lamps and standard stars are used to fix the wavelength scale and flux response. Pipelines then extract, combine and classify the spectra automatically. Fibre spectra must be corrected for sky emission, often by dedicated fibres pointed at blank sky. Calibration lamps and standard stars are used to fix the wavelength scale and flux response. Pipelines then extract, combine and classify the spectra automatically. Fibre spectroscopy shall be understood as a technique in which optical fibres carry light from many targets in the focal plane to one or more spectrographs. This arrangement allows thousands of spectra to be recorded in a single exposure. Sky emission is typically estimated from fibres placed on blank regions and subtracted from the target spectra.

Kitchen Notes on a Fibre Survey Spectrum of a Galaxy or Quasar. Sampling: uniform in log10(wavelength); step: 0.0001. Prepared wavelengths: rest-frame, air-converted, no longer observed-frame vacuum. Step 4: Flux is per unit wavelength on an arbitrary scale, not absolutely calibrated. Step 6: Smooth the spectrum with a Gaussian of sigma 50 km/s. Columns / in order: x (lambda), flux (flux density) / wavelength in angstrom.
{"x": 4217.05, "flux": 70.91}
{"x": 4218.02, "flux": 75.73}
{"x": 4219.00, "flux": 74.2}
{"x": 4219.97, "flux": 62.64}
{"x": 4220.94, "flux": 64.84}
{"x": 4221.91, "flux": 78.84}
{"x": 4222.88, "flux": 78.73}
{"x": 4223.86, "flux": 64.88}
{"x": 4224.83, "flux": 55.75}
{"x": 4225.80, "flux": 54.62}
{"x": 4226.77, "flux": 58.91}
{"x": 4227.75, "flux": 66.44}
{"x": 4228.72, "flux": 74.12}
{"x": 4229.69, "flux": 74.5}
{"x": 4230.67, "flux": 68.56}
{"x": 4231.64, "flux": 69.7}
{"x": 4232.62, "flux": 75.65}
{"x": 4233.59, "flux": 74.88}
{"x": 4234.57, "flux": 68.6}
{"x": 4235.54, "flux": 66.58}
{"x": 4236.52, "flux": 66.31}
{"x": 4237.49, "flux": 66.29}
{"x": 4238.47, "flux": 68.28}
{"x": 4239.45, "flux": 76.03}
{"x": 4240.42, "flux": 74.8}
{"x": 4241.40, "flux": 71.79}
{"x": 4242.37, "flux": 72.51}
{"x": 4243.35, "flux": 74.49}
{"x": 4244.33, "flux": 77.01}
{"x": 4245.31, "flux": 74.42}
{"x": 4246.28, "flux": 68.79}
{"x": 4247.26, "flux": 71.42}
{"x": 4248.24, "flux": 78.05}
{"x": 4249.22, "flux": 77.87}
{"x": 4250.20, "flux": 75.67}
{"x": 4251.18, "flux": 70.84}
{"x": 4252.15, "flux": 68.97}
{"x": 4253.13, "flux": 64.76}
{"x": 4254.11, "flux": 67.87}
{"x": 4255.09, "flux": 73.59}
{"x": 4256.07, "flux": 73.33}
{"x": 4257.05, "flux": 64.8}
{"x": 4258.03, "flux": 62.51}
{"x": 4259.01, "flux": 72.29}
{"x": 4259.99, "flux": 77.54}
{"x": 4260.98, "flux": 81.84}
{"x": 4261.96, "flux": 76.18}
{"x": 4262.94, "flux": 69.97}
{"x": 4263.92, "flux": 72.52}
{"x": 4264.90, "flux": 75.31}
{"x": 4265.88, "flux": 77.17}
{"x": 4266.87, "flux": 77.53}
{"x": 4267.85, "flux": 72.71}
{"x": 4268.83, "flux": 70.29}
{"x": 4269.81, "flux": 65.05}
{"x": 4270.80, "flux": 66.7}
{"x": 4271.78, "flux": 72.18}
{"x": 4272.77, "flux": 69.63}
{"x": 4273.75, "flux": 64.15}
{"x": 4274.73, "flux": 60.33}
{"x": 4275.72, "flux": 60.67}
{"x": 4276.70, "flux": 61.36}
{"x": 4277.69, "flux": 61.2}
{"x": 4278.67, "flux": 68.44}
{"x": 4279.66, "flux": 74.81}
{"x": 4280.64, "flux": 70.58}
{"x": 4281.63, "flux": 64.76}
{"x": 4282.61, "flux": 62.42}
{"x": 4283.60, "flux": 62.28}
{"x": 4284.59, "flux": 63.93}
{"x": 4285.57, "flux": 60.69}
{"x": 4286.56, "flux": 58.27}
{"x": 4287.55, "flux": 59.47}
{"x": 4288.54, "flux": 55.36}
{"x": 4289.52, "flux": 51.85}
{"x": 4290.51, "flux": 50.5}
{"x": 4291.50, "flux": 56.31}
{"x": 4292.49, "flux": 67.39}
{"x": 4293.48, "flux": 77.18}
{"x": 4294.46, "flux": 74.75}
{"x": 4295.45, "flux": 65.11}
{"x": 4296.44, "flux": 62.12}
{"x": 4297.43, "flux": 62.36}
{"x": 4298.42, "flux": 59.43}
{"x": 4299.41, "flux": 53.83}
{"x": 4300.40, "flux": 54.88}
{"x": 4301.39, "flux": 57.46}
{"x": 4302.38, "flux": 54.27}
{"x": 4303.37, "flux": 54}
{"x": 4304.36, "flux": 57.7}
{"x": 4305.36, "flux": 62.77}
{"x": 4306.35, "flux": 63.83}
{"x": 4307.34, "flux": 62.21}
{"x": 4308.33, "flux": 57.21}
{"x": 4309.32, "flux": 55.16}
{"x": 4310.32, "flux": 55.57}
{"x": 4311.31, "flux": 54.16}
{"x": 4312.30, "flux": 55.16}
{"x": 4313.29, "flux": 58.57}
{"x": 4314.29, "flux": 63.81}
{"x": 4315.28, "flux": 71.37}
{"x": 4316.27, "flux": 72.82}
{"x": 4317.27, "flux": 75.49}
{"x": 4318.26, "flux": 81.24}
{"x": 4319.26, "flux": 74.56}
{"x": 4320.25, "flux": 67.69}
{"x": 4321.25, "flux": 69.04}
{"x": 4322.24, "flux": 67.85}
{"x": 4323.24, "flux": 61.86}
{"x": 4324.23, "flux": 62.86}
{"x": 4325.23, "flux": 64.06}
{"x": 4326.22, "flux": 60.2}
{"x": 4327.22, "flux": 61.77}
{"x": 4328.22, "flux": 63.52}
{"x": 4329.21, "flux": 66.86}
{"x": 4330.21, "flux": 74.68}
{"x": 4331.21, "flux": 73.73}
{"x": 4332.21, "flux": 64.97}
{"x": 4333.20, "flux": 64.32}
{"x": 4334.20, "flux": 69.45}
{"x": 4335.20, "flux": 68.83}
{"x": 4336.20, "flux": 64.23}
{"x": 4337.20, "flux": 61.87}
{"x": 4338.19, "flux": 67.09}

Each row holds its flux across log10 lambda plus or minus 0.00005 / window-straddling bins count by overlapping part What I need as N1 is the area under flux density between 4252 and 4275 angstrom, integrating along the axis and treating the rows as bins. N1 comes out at 1629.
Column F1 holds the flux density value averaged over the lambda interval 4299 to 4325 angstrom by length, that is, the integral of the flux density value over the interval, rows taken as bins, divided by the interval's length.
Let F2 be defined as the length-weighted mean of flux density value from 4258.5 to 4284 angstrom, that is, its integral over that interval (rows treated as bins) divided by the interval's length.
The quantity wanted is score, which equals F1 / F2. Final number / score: 0.90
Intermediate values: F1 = 63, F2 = 70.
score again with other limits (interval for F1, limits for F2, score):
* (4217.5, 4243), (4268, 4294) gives 1.09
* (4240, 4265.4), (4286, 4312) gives 1.23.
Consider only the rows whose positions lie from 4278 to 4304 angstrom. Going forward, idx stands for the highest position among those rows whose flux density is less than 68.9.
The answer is 4303.37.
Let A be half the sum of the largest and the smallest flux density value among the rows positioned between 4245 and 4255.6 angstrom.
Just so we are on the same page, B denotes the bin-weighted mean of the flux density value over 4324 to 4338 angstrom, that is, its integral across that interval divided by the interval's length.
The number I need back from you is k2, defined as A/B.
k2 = 1.08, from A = 71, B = 65.9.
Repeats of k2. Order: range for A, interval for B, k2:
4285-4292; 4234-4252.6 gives 0.77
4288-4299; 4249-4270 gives 0.88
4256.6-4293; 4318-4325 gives 0.96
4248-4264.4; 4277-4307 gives 1.17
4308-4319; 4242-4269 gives 0.93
